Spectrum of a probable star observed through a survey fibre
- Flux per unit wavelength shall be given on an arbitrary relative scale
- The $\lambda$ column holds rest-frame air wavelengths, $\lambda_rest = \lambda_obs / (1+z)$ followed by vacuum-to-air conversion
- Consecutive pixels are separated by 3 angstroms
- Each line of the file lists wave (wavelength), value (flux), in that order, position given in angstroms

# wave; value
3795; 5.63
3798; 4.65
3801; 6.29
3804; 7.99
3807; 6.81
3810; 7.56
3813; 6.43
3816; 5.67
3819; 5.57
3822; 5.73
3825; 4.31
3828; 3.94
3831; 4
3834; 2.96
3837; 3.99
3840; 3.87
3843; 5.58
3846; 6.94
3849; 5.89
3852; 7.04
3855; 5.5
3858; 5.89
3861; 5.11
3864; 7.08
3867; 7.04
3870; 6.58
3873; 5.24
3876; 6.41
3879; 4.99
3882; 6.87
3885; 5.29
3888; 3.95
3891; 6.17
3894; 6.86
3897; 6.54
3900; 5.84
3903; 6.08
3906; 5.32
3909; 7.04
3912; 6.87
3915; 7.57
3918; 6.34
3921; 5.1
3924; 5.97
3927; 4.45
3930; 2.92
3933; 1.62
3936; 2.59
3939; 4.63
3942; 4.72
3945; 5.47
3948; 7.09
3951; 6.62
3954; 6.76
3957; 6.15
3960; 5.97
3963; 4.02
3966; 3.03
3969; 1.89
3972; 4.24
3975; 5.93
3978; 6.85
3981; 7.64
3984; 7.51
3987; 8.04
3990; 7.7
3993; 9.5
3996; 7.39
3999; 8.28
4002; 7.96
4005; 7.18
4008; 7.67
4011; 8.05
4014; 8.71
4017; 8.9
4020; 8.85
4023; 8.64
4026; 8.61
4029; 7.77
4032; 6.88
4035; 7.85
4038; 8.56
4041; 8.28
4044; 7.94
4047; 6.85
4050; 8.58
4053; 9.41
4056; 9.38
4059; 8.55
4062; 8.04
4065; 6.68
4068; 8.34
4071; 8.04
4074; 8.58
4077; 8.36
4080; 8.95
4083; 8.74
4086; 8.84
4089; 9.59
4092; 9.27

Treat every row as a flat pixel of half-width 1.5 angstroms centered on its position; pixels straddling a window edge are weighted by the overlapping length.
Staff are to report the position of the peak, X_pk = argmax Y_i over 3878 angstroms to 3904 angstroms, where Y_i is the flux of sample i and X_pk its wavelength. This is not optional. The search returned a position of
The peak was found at 3882 angstroms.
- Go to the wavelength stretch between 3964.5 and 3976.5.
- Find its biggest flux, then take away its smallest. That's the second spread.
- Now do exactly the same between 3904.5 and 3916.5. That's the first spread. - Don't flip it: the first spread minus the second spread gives -1.8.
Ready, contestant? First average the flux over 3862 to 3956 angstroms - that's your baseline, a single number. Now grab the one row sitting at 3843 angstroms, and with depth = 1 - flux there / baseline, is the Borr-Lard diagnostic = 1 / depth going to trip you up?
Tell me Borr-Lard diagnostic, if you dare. 58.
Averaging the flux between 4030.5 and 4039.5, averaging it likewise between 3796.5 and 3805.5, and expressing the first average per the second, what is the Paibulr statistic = 1.2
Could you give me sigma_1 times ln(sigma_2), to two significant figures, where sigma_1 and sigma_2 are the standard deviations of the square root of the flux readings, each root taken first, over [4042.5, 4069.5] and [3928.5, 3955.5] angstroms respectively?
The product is -0.12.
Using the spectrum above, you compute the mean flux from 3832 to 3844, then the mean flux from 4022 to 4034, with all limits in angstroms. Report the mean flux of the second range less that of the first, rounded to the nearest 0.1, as 3.9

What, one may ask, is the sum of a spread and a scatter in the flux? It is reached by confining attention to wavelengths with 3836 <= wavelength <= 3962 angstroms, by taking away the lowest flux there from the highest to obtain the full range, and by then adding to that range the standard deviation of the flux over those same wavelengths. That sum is 7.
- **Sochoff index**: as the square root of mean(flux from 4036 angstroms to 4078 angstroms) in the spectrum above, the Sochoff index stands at 2.87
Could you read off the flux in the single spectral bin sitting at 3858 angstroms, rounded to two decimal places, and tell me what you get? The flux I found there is 5.89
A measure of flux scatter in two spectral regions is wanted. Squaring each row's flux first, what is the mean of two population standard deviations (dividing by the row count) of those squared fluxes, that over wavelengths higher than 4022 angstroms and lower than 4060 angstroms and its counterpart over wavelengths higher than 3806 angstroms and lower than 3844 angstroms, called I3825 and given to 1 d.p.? 13.1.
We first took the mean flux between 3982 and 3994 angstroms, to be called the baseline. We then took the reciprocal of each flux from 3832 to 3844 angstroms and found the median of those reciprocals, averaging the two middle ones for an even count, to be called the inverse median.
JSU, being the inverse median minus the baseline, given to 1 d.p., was -7.9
